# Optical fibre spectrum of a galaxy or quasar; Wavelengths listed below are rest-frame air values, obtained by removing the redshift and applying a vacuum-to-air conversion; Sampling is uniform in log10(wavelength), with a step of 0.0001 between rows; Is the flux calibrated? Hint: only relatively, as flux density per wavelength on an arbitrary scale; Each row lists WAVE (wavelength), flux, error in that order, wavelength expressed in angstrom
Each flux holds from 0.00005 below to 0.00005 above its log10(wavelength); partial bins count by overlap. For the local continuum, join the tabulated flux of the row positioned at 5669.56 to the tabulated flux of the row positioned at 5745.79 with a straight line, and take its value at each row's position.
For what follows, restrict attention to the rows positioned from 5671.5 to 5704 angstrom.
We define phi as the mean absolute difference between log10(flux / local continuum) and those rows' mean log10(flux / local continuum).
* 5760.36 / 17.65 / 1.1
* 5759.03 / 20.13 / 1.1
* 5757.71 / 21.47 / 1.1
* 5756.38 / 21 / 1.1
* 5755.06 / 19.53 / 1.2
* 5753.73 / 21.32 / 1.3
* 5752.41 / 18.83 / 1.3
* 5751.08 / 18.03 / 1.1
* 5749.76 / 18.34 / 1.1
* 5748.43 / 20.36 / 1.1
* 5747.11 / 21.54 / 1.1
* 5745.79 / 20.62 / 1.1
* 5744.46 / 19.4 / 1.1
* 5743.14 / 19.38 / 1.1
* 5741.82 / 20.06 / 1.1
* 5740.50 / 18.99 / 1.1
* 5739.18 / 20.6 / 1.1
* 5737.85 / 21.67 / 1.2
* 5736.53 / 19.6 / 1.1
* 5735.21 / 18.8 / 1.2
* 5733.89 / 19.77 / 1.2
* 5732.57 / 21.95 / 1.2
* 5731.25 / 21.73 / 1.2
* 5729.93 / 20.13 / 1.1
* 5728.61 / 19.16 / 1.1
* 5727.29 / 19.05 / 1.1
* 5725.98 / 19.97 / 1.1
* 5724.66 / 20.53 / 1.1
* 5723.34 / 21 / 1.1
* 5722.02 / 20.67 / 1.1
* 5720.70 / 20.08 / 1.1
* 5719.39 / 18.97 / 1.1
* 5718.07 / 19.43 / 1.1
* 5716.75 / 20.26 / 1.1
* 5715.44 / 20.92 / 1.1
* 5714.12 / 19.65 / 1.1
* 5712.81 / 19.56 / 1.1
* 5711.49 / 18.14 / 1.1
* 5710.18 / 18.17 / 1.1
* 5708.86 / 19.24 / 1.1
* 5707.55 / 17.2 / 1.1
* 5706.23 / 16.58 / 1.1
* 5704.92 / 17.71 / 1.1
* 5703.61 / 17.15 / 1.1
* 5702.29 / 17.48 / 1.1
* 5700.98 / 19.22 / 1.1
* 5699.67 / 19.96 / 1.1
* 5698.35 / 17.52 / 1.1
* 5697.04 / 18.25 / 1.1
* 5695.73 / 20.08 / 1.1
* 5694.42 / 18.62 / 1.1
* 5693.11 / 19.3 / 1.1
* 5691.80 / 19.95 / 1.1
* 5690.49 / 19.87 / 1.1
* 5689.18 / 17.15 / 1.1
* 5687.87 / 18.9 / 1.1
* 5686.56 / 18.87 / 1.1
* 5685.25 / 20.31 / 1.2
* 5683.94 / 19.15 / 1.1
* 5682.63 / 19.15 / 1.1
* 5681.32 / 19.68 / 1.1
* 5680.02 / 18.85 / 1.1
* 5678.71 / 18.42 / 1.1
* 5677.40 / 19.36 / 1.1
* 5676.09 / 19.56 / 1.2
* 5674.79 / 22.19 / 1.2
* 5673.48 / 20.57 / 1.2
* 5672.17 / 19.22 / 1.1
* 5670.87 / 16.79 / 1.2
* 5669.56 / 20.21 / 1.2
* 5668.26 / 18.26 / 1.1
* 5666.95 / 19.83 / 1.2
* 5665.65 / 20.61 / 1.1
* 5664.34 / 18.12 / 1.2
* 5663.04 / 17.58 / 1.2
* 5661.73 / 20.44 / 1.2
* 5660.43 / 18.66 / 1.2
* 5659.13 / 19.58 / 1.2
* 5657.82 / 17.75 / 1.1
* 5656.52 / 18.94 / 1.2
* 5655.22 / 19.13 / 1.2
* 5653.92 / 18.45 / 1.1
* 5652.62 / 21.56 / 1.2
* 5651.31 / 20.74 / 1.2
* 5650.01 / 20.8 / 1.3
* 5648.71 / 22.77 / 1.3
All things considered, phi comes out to 0.0192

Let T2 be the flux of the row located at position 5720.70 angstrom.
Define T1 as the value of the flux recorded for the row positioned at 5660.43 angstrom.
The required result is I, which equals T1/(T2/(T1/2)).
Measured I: 8.7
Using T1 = 18.66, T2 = 20.08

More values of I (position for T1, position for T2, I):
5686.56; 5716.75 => 8.8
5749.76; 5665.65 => 8.2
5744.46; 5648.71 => 8.3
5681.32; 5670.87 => 11.5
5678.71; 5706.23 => 10.2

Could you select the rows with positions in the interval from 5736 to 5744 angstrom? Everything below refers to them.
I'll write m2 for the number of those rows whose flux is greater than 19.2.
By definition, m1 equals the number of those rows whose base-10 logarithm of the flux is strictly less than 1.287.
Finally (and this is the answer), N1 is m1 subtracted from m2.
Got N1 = 4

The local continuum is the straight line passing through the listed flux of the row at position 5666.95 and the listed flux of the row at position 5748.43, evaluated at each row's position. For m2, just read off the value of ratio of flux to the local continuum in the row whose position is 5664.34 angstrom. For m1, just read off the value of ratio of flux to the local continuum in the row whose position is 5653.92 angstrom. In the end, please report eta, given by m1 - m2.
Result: 0.020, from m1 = 0.93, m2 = 0.91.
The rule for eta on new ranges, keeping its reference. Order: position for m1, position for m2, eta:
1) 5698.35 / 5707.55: 0.019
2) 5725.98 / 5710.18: 0.084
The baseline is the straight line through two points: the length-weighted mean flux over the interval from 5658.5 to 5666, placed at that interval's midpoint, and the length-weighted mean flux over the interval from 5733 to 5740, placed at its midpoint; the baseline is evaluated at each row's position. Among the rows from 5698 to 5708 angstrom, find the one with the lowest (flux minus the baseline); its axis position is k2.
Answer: 5706.23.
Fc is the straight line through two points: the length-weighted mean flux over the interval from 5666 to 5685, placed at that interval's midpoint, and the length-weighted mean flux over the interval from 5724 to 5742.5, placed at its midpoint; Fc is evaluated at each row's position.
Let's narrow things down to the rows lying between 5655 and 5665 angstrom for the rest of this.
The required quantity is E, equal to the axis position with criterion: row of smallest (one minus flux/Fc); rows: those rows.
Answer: 5661.73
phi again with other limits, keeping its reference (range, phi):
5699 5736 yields 0.0238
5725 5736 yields 0.0191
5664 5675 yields 0.0287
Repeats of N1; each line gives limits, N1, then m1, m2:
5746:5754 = 0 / 3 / 3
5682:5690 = -4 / 5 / 1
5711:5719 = 4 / 1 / 5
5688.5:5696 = 1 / 3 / 4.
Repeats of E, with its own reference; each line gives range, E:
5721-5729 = 5723.34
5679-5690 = 5685.25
